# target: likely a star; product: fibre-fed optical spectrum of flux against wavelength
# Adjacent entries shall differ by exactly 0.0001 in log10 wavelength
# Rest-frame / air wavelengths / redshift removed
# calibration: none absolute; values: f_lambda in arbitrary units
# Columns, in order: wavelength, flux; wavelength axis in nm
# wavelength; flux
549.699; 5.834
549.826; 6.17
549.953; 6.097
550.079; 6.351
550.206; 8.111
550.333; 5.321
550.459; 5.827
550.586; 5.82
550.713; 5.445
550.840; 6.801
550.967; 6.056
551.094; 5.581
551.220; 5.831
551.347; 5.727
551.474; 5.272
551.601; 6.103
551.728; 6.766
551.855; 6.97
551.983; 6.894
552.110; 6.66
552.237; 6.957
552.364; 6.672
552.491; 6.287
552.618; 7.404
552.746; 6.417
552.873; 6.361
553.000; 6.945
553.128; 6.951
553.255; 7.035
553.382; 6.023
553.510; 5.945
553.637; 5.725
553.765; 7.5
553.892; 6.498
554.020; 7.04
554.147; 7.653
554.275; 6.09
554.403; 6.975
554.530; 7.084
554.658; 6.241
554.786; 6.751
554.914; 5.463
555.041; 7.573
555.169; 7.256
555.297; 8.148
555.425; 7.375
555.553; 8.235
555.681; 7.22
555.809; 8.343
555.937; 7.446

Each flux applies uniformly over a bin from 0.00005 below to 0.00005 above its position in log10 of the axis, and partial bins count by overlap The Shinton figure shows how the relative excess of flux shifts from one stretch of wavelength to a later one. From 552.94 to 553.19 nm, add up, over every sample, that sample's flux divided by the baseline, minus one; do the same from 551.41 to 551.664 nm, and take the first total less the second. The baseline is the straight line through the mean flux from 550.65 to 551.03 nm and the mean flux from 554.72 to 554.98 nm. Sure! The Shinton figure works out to 0.41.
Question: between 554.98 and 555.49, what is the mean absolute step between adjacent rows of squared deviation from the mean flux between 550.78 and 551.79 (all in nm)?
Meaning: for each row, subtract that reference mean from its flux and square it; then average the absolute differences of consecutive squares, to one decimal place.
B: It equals 2.2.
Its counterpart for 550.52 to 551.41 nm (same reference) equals 0.3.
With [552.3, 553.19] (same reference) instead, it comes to 0.8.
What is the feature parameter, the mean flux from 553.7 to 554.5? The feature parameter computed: 7.0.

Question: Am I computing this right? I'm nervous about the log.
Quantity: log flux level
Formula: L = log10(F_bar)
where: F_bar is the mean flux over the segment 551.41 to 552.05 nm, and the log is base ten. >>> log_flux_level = 0.806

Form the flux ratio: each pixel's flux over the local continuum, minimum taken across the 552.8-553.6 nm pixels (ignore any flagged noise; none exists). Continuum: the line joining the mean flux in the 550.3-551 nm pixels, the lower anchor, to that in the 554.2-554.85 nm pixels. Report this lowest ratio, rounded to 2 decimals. 0.92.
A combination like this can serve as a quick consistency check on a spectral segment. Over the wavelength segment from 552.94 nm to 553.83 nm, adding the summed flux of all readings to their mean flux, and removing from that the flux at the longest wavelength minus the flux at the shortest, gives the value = 52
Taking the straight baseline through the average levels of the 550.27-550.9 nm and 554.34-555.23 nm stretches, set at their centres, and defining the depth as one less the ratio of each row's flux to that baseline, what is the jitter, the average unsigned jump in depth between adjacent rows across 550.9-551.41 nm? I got 0.05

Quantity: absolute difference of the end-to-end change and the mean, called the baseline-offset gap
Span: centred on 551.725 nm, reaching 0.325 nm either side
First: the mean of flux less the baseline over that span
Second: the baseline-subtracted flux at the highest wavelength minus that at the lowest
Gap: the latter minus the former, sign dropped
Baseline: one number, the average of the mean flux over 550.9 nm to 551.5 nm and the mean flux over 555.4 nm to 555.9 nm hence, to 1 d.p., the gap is 2.0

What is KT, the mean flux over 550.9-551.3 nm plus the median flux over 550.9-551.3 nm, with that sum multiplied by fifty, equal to 583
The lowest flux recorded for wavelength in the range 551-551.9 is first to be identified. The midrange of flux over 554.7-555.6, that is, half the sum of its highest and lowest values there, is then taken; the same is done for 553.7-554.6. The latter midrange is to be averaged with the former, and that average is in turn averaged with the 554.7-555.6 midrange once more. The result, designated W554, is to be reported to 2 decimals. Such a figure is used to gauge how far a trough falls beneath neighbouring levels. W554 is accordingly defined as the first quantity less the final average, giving -1.58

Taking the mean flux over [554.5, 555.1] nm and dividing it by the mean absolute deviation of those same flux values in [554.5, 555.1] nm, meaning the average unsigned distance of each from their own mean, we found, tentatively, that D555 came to 11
